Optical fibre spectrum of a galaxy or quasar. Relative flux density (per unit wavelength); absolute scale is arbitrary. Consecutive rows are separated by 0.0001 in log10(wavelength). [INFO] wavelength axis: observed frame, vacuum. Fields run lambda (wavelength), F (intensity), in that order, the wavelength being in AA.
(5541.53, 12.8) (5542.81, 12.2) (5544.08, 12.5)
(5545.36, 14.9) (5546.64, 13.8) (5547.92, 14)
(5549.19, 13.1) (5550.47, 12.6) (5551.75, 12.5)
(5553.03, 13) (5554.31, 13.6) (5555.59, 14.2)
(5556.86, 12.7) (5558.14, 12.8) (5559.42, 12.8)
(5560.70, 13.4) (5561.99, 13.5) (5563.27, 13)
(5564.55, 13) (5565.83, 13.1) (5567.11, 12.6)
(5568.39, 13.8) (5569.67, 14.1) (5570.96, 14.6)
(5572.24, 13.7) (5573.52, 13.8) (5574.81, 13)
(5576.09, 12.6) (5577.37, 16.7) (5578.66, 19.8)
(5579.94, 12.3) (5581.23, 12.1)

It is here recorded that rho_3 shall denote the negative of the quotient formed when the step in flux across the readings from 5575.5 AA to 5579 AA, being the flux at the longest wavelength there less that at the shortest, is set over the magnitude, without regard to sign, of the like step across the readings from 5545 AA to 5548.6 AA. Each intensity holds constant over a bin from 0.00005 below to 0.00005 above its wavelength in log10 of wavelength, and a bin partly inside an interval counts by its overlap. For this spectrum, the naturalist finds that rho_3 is -8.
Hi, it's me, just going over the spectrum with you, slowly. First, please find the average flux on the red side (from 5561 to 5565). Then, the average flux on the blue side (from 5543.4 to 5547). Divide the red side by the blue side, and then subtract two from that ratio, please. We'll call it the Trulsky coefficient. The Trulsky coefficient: -1.04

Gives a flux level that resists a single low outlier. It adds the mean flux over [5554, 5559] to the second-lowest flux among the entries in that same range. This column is 26.1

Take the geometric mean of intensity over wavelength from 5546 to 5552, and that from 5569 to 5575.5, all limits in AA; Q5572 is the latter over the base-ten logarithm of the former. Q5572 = 12.3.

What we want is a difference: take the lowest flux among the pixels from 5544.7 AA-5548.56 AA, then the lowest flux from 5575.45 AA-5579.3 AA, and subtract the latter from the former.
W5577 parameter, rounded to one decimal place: 1.2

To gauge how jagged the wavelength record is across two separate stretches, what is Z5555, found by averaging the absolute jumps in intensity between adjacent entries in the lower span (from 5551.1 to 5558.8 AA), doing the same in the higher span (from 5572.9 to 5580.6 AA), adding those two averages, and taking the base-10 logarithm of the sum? 0.58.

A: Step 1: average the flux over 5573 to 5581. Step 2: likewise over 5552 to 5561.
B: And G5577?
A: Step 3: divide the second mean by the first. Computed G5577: 0.90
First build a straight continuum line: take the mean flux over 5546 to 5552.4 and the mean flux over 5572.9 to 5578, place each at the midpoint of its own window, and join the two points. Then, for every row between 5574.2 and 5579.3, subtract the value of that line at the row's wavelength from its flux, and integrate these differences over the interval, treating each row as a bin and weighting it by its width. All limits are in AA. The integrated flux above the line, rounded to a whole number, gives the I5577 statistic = 8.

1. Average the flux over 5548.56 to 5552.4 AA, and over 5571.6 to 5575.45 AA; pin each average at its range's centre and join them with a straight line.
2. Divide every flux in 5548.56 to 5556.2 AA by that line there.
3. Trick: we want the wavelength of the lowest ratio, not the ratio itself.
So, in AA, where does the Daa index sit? 5551.75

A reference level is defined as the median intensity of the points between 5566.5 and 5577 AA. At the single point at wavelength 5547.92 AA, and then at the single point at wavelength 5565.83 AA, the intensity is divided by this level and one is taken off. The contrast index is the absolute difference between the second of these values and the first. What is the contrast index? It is 0.065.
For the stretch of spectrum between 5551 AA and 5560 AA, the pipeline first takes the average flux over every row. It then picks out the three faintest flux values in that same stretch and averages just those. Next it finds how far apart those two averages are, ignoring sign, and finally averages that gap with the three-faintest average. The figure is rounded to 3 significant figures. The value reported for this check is 6.54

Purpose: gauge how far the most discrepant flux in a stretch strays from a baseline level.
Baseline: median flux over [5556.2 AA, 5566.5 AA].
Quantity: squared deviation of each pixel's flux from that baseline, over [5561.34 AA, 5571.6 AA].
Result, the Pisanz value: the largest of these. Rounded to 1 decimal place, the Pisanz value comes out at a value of 2.6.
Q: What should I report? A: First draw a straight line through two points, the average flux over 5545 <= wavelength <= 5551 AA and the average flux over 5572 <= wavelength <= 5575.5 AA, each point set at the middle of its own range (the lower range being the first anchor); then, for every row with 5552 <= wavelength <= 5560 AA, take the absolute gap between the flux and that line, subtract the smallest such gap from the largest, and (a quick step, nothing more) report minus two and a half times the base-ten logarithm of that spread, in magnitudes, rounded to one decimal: 0.1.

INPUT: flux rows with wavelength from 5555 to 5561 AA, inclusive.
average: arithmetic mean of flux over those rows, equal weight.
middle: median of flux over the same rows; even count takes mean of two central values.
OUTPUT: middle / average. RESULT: 0.971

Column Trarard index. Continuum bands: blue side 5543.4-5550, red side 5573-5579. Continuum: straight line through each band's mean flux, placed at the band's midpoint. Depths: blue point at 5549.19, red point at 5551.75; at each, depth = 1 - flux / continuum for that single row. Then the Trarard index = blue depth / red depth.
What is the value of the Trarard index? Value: 0.5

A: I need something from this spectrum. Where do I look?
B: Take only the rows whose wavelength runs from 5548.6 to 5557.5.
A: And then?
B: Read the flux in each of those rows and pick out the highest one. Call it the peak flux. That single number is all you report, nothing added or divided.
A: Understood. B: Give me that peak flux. 14.2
